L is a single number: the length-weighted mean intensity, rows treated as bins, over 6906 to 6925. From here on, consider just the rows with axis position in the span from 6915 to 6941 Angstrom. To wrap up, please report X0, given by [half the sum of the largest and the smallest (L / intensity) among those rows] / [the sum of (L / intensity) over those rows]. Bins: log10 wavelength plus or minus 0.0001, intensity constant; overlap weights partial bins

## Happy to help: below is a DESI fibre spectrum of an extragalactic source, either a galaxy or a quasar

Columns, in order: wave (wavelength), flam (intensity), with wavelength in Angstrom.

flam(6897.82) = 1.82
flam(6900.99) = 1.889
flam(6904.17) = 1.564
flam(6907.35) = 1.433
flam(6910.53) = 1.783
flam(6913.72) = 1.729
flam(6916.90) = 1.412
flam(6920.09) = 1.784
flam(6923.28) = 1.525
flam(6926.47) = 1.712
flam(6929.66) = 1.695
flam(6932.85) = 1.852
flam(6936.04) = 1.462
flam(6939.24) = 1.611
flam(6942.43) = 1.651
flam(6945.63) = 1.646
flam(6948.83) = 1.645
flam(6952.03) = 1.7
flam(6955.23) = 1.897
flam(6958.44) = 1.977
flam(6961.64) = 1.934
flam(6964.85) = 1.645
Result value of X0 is 0.13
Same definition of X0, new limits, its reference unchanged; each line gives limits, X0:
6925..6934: 0.33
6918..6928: 0.34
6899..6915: 0.20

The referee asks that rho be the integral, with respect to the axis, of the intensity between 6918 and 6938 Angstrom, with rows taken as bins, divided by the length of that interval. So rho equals 1.66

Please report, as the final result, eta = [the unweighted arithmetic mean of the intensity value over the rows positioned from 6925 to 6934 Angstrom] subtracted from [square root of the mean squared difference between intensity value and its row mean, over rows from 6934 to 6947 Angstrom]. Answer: -1.68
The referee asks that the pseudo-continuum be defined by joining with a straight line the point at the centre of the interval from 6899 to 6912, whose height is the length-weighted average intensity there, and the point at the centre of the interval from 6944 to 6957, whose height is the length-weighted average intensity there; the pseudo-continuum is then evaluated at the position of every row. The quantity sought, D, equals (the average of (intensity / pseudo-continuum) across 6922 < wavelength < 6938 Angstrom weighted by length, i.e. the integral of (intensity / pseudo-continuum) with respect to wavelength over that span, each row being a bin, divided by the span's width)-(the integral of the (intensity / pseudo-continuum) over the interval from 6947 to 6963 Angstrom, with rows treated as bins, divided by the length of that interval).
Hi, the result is -0.09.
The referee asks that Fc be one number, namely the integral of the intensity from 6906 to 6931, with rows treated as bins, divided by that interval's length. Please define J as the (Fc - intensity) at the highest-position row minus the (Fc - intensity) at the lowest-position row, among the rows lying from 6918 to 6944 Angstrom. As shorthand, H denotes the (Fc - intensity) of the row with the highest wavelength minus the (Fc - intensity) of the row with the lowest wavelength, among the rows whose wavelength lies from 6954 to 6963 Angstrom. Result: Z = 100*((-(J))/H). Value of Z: 359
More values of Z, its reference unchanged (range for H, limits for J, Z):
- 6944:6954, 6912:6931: 63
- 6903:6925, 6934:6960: 1321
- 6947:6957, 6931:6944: 80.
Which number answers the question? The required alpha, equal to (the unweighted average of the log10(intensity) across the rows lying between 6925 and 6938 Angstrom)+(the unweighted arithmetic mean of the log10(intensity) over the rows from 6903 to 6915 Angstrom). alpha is 0.434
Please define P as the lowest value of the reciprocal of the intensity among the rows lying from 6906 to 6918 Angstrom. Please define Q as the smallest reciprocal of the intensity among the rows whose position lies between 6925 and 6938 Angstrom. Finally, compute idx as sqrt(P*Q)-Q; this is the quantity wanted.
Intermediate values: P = 0.561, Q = 0.540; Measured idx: 0.010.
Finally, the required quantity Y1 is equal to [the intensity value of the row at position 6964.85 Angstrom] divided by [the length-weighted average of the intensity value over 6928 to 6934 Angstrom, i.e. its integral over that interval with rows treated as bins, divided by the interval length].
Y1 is 0.9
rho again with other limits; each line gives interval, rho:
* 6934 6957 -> 1.66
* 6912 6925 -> 1.61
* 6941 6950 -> 1.65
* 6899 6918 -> 1.65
